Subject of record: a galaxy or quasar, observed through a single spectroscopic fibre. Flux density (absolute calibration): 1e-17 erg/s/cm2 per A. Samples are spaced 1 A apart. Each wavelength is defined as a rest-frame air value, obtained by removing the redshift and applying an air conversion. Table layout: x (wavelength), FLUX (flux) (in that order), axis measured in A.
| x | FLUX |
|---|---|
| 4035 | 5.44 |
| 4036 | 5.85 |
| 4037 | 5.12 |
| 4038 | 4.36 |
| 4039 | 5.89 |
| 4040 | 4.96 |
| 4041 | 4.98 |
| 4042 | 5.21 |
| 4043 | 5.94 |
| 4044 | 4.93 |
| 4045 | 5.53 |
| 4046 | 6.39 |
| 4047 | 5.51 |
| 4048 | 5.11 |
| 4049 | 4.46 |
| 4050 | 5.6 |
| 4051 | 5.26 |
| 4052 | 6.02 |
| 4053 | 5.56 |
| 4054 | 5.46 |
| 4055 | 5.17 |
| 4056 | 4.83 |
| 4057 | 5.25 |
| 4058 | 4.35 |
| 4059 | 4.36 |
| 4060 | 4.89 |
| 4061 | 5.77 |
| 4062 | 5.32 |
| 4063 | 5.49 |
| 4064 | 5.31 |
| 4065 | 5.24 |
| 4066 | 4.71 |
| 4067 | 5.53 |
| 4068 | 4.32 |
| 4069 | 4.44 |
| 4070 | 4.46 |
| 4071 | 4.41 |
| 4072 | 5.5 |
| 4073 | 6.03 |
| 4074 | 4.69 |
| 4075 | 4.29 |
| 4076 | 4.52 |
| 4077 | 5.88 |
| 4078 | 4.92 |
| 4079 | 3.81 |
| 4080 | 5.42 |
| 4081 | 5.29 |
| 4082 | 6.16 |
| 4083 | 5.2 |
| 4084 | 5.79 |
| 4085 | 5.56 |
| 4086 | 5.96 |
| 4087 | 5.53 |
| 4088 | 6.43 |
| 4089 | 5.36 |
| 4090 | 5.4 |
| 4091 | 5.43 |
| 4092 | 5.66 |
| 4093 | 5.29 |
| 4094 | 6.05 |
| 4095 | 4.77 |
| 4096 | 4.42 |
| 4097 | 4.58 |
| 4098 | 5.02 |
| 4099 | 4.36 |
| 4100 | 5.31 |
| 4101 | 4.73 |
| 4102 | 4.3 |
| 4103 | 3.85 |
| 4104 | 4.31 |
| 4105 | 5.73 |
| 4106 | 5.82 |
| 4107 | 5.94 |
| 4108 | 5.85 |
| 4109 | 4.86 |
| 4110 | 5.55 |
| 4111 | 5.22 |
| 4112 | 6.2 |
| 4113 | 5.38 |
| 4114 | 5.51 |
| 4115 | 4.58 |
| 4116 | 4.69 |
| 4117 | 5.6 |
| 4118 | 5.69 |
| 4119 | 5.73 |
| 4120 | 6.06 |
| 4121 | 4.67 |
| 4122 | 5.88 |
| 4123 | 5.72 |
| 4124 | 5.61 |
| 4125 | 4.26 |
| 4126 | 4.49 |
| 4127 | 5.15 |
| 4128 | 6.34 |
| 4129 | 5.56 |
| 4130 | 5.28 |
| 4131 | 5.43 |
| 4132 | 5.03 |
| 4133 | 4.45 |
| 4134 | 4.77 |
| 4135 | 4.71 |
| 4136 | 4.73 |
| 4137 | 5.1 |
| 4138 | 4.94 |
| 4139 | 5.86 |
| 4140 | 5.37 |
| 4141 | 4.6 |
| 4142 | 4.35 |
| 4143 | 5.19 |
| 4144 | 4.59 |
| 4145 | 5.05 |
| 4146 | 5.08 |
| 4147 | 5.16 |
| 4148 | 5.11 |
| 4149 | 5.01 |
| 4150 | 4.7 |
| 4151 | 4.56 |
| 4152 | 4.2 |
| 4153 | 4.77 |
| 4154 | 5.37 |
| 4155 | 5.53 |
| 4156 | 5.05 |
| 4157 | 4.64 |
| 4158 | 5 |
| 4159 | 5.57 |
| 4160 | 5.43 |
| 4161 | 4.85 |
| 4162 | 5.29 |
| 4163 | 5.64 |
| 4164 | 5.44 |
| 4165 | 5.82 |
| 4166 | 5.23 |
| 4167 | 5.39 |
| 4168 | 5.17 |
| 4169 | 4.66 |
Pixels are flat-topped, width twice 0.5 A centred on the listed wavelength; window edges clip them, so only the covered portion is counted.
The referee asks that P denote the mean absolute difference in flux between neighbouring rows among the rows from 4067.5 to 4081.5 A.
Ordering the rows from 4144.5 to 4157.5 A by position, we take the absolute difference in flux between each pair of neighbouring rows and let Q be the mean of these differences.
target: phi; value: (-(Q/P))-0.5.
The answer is -0.9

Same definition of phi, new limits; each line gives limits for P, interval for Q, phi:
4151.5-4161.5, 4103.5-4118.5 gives -1.8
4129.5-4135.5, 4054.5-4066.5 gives -1.8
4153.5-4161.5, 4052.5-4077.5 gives -1.8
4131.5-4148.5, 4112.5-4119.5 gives -1.5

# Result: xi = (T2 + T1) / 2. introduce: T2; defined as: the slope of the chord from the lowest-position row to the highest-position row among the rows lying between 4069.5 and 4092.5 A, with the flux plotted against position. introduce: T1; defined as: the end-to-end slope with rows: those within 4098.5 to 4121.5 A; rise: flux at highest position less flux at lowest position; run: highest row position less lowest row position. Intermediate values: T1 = 0.01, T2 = 0.05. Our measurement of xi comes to 0.03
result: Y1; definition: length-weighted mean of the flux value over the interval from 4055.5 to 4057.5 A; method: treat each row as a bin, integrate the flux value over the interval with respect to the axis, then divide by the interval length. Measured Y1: 5.0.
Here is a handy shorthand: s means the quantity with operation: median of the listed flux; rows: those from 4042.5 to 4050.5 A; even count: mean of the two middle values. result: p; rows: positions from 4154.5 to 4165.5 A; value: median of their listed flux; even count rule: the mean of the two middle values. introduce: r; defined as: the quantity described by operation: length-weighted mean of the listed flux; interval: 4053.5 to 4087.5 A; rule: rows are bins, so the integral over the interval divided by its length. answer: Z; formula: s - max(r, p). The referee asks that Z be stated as 0.09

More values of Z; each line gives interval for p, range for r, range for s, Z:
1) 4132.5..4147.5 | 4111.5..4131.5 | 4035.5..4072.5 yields -0.15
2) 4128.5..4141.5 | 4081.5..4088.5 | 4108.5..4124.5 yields -0.23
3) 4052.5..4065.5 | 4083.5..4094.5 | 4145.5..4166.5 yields -0.57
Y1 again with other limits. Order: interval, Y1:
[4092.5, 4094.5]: 5.7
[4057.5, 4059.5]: 4.4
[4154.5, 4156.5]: 5.3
